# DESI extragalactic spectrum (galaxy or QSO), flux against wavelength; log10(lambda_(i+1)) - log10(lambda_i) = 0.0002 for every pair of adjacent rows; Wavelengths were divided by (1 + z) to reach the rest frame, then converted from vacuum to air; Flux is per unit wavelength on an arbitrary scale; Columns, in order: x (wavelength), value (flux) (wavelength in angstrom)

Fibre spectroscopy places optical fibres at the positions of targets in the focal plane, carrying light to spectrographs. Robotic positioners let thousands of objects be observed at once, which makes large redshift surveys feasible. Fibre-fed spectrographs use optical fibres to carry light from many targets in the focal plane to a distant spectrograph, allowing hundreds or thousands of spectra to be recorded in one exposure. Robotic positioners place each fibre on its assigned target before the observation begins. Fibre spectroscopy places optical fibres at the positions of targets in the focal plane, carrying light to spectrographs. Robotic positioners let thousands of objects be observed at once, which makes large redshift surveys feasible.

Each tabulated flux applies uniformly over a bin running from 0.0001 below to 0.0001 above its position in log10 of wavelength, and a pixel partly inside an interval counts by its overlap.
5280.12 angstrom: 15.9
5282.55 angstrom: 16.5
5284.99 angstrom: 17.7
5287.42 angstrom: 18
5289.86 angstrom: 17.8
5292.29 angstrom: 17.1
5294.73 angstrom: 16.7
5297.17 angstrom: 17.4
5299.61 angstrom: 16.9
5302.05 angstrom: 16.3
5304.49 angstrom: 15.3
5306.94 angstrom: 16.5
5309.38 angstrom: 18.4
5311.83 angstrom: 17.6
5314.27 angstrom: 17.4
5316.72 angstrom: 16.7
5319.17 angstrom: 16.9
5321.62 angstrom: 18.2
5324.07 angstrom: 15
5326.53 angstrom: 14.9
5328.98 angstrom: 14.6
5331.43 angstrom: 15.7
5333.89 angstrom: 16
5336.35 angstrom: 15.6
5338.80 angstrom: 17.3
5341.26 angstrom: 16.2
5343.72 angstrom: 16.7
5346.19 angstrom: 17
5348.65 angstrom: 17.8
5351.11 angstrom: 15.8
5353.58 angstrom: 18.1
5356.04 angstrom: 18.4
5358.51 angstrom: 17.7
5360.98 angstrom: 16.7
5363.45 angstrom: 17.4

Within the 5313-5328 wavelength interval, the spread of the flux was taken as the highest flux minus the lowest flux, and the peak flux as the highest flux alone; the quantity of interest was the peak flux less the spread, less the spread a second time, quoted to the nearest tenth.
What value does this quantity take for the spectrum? 11.6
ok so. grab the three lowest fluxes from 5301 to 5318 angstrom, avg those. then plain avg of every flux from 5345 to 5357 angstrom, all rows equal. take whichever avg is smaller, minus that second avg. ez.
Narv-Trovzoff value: -1.4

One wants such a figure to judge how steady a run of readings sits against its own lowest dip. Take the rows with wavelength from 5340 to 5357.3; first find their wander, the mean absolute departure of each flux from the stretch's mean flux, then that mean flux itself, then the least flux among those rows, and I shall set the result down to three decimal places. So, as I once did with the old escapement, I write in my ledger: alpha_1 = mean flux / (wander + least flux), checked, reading 1.031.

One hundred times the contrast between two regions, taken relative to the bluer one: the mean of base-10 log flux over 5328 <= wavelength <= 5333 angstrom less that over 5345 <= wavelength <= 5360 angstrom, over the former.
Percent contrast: -5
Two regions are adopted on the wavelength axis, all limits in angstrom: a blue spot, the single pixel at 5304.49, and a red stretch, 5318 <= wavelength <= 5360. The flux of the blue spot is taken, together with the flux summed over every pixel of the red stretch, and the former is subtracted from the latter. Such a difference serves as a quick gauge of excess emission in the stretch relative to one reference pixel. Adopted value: 267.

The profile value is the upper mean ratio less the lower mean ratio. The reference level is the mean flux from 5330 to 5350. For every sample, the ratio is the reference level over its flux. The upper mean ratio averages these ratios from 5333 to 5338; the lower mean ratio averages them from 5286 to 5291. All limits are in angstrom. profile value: 0.12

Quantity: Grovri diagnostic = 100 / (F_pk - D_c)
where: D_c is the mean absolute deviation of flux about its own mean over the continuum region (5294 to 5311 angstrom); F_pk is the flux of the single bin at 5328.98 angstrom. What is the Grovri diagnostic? 7.2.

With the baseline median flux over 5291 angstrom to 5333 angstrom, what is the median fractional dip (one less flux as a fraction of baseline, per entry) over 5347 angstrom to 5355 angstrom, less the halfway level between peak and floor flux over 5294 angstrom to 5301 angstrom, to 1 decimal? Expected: -17.1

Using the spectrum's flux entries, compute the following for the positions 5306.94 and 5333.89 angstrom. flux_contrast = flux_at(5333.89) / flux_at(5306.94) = 0.97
